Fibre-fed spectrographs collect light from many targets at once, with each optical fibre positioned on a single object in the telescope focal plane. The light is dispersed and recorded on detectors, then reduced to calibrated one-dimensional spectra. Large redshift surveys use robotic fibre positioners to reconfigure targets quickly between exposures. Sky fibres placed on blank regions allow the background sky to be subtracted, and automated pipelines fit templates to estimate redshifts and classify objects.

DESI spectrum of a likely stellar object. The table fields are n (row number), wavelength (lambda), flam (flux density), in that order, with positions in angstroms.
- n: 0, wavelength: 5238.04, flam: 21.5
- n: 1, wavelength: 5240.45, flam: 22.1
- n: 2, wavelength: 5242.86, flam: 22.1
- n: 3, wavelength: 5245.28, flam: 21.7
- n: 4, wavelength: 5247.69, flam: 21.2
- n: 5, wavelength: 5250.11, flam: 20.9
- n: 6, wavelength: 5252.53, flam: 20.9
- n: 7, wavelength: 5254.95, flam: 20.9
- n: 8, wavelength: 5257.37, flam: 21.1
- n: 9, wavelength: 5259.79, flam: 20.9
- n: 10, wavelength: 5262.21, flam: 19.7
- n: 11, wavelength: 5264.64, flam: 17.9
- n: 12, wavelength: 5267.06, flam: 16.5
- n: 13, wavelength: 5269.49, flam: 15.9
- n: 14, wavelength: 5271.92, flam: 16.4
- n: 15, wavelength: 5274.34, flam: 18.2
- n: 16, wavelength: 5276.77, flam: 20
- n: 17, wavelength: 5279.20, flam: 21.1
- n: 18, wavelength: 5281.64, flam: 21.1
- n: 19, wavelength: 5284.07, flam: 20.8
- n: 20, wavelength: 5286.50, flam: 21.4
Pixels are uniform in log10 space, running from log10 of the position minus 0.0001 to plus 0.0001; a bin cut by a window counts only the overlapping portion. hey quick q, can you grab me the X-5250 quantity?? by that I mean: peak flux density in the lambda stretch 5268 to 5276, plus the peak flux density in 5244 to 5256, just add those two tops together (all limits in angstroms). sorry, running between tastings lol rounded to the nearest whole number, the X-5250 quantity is 40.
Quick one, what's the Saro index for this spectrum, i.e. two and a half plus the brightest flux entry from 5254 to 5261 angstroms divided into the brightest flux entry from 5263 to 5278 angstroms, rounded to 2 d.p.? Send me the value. 3.45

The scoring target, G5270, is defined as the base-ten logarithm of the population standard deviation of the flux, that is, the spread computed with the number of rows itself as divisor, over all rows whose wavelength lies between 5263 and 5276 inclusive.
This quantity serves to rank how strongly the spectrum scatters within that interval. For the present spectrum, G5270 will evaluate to 0.0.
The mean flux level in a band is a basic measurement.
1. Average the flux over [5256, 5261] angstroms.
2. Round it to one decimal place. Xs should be 21.0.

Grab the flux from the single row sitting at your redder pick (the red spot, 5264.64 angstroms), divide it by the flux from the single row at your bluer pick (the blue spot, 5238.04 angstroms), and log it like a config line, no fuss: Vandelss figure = 0.83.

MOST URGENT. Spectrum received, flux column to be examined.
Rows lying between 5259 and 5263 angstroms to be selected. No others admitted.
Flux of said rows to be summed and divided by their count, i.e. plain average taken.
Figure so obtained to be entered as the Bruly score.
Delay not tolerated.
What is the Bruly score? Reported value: 20.3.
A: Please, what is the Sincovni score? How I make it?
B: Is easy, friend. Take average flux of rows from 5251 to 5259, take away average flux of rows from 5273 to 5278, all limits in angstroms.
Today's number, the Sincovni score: 1.9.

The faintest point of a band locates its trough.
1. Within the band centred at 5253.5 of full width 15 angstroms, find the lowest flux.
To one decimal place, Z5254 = 20.9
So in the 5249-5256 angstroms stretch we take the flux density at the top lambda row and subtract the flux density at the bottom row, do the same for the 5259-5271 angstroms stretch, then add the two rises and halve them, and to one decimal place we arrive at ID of -2.5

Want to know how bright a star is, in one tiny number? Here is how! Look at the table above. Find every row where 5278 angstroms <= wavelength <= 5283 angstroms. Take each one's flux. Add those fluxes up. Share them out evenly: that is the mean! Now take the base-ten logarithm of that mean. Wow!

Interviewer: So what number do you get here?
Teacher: 1.32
